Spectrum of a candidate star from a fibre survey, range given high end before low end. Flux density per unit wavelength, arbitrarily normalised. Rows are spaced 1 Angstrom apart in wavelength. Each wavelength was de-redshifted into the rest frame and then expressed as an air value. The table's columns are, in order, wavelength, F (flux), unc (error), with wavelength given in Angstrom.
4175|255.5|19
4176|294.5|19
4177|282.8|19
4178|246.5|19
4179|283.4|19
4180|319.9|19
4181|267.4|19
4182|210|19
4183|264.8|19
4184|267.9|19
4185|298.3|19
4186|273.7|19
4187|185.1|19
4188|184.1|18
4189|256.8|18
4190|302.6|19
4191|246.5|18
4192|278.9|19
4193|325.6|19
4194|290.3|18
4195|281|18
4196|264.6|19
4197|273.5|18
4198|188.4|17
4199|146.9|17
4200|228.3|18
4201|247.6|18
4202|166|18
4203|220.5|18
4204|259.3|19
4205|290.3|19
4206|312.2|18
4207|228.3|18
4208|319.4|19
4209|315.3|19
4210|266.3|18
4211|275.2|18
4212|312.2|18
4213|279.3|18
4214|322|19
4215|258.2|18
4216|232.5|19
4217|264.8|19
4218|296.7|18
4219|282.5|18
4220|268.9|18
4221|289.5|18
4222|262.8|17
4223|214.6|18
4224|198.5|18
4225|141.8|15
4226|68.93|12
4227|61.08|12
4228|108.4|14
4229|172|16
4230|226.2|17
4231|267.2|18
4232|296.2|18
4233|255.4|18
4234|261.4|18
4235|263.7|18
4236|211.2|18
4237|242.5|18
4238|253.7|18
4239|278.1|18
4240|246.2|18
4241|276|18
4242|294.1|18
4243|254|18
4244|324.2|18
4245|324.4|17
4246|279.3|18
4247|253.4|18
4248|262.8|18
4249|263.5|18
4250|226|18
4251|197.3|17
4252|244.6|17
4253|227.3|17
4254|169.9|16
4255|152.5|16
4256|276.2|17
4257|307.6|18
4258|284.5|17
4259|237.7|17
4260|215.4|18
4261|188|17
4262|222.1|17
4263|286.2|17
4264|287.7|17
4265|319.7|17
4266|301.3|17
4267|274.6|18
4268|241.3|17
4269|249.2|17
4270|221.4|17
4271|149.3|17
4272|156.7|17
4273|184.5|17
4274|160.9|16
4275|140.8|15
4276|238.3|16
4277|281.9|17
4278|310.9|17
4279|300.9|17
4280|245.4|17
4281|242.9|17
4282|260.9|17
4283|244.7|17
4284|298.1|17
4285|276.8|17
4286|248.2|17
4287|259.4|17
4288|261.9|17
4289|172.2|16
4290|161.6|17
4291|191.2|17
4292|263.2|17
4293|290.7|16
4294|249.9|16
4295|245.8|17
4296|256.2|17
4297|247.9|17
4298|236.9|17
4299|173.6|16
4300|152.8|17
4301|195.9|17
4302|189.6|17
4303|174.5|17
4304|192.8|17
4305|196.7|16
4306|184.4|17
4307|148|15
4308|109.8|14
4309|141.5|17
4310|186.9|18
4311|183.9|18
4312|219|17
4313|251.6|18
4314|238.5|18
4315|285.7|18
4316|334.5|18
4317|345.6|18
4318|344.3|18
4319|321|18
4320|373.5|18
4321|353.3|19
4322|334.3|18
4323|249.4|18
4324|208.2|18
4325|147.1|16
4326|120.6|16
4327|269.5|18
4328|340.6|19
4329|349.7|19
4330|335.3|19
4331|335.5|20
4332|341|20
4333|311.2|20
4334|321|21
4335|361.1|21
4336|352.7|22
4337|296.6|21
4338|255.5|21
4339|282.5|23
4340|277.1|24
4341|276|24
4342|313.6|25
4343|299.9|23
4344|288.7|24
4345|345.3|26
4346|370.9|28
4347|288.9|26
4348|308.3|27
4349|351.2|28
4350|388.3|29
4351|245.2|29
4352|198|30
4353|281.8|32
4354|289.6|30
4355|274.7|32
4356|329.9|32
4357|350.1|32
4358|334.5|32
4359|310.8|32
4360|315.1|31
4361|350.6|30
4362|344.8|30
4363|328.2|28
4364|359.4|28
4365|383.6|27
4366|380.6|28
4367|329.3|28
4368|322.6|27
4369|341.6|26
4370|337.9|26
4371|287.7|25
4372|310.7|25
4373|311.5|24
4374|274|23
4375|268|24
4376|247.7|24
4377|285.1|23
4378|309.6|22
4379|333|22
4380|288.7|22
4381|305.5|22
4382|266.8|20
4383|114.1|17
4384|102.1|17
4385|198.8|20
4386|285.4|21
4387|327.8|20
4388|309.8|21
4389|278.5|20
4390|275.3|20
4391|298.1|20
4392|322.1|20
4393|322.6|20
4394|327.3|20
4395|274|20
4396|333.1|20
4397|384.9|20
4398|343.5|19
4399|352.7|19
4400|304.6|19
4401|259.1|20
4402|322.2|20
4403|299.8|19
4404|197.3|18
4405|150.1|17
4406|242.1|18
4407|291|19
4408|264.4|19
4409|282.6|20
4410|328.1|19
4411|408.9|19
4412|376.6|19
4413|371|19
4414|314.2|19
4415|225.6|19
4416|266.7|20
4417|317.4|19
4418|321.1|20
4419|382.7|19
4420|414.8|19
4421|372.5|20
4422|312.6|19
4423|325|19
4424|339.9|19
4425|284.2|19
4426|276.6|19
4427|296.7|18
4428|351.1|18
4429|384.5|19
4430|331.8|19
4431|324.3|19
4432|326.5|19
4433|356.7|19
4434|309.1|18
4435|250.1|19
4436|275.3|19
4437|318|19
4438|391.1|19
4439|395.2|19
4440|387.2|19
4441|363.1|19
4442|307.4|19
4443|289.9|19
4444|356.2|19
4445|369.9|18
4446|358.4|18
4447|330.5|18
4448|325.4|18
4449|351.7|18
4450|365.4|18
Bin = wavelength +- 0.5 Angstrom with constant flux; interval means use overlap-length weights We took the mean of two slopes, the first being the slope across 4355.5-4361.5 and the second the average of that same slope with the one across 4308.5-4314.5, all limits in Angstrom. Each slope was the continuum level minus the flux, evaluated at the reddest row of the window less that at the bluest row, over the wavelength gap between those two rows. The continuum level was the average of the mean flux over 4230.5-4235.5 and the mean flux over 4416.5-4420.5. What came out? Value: -8.0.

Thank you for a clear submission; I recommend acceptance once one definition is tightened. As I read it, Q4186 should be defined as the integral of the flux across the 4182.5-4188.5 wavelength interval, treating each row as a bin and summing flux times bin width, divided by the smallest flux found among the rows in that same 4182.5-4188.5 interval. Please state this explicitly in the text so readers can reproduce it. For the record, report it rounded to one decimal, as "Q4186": 8.0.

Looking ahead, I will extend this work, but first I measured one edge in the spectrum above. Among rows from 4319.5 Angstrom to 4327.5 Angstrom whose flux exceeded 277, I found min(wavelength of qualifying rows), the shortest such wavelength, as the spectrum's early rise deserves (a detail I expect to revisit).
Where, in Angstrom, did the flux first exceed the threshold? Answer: 4320 Angstrom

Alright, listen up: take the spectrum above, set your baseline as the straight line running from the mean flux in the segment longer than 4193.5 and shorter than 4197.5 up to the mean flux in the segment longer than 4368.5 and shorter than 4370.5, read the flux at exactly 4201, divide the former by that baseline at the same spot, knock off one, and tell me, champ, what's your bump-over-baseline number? -0.11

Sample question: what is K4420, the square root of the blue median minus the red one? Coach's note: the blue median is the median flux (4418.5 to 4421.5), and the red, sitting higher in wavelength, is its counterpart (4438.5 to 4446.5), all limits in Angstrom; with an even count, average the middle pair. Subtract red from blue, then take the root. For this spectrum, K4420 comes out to 4.7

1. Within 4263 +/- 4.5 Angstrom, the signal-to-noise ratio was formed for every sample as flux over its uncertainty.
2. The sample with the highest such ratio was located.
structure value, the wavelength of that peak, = 4265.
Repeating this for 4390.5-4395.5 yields 4394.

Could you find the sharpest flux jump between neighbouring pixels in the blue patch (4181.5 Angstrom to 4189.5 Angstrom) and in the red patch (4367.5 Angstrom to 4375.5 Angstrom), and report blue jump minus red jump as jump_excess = 38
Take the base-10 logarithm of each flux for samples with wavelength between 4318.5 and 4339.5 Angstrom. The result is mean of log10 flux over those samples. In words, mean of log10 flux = 2.46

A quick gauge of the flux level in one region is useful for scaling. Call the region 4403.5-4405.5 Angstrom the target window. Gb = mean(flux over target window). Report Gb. 174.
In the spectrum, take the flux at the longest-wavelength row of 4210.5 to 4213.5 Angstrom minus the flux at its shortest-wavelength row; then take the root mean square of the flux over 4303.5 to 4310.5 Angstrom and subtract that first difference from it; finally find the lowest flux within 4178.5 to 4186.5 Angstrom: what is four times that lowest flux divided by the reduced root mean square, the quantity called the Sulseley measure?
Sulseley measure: 5.11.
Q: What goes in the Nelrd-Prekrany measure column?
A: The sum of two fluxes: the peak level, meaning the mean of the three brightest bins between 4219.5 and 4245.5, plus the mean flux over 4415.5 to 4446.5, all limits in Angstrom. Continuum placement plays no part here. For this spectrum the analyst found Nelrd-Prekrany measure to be 649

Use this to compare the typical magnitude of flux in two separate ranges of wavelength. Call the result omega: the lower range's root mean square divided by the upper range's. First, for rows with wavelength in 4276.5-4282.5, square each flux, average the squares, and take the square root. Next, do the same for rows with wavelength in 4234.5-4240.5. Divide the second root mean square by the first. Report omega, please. 0.9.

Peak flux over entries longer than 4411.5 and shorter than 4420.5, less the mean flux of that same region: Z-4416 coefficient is 83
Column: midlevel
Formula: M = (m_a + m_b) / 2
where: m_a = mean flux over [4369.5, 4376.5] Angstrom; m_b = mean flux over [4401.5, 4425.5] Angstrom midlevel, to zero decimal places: 300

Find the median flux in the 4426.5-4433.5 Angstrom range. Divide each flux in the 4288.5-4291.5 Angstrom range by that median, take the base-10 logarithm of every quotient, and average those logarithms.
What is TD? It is -0.28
